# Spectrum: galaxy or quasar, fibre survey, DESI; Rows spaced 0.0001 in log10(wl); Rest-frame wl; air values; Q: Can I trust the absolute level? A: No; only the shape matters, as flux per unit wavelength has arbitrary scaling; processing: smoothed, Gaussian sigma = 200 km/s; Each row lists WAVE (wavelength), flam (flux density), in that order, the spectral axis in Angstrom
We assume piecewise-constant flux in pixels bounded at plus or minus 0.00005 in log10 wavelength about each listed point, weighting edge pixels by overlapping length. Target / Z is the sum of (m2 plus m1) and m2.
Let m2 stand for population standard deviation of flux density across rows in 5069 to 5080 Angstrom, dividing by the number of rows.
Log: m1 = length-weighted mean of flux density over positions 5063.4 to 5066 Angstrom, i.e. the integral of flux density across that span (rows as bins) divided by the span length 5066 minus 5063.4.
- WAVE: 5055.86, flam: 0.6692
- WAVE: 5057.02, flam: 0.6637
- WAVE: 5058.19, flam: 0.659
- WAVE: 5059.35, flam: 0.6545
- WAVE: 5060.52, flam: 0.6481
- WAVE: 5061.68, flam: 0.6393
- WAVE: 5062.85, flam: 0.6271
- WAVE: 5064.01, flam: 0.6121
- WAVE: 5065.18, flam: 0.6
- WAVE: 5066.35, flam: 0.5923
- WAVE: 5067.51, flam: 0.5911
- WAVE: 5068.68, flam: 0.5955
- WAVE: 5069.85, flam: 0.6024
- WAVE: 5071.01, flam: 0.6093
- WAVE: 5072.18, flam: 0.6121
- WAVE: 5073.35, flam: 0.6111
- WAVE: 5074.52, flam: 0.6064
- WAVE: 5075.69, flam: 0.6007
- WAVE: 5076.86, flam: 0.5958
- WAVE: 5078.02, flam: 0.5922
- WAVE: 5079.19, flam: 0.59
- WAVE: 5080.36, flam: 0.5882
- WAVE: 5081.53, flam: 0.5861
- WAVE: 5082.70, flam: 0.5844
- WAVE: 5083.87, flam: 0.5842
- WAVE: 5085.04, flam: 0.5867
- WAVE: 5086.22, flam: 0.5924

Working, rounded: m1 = 0.605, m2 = 0.008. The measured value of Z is 0.620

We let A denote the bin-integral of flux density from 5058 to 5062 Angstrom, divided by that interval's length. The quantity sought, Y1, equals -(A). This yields -0.651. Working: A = 0.651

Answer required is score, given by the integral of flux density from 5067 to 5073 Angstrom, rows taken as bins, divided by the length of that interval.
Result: 0.602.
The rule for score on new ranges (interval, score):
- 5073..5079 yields 0.601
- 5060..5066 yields 0.624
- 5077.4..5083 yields 0.589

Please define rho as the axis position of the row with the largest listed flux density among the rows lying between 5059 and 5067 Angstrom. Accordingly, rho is 5059.35 Angstrom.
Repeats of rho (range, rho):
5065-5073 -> 5072.18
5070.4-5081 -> 5072.18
